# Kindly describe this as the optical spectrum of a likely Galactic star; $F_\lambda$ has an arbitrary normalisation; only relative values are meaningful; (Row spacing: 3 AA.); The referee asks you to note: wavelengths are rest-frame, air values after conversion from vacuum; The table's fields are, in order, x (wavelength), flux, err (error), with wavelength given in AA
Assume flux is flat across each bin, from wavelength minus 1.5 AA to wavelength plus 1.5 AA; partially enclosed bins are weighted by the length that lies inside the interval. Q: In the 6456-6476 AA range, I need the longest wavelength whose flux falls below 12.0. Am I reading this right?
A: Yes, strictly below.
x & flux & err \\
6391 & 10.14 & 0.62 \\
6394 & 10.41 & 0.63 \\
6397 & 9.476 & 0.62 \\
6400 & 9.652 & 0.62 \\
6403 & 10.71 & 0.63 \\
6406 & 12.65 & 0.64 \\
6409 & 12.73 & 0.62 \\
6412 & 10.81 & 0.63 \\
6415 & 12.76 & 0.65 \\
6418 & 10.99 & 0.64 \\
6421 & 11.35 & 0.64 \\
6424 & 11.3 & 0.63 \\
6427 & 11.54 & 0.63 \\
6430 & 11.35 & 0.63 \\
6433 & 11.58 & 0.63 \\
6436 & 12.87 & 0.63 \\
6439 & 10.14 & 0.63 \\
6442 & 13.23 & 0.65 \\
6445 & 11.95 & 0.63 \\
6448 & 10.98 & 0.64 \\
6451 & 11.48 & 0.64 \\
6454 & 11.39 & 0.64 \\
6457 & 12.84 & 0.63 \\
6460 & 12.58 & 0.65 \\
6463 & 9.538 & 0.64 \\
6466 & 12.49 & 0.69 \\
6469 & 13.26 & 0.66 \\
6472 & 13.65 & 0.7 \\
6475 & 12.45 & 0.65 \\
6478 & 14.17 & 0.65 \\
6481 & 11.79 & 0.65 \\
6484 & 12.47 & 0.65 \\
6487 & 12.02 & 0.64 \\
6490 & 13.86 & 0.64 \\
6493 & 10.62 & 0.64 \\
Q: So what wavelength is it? 6463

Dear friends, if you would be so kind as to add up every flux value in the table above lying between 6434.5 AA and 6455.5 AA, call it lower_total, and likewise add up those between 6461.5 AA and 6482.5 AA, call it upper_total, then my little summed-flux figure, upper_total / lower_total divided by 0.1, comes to 10.6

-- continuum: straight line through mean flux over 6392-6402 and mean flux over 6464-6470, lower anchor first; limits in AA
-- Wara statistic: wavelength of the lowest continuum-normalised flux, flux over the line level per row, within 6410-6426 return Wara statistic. 6418 AA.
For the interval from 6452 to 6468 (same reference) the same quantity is 6463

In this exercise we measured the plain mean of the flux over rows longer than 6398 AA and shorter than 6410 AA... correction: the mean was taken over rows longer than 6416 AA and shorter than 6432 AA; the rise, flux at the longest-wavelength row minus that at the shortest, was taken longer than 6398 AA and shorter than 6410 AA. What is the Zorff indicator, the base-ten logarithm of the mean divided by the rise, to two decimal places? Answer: 0.57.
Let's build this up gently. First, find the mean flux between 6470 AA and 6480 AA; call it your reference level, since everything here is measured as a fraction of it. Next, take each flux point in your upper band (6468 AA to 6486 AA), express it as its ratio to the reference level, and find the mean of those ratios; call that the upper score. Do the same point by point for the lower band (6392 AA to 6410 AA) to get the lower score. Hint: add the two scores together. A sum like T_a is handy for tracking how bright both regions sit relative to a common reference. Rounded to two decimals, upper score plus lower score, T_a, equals 1.78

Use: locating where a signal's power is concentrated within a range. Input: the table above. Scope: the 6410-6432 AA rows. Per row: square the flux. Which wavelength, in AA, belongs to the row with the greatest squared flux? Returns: 6415 AA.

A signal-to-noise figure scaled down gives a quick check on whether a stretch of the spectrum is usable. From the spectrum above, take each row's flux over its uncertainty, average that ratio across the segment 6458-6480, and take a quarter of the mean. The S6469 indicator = 4.75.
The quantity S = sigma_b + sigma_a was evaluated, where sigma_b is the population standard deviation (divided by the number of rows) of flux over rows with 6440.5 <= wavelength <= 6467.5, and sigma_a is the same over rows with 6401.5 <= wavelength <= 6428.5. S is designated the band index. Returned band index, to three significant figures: 1.86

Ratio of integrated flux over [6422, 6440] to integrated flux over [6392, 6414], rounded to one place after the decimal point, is 0.9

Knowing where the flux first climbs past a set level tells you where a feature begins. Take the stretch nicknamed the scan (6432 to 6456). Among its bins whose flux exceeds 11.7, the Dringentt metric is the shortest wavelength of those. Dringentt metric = 6436 AA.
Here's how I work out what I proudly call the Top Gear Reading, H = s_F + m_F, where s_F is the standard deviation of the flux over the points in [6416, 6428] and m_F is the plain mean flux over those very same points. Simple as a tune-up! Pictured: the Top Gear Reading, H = 11.5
